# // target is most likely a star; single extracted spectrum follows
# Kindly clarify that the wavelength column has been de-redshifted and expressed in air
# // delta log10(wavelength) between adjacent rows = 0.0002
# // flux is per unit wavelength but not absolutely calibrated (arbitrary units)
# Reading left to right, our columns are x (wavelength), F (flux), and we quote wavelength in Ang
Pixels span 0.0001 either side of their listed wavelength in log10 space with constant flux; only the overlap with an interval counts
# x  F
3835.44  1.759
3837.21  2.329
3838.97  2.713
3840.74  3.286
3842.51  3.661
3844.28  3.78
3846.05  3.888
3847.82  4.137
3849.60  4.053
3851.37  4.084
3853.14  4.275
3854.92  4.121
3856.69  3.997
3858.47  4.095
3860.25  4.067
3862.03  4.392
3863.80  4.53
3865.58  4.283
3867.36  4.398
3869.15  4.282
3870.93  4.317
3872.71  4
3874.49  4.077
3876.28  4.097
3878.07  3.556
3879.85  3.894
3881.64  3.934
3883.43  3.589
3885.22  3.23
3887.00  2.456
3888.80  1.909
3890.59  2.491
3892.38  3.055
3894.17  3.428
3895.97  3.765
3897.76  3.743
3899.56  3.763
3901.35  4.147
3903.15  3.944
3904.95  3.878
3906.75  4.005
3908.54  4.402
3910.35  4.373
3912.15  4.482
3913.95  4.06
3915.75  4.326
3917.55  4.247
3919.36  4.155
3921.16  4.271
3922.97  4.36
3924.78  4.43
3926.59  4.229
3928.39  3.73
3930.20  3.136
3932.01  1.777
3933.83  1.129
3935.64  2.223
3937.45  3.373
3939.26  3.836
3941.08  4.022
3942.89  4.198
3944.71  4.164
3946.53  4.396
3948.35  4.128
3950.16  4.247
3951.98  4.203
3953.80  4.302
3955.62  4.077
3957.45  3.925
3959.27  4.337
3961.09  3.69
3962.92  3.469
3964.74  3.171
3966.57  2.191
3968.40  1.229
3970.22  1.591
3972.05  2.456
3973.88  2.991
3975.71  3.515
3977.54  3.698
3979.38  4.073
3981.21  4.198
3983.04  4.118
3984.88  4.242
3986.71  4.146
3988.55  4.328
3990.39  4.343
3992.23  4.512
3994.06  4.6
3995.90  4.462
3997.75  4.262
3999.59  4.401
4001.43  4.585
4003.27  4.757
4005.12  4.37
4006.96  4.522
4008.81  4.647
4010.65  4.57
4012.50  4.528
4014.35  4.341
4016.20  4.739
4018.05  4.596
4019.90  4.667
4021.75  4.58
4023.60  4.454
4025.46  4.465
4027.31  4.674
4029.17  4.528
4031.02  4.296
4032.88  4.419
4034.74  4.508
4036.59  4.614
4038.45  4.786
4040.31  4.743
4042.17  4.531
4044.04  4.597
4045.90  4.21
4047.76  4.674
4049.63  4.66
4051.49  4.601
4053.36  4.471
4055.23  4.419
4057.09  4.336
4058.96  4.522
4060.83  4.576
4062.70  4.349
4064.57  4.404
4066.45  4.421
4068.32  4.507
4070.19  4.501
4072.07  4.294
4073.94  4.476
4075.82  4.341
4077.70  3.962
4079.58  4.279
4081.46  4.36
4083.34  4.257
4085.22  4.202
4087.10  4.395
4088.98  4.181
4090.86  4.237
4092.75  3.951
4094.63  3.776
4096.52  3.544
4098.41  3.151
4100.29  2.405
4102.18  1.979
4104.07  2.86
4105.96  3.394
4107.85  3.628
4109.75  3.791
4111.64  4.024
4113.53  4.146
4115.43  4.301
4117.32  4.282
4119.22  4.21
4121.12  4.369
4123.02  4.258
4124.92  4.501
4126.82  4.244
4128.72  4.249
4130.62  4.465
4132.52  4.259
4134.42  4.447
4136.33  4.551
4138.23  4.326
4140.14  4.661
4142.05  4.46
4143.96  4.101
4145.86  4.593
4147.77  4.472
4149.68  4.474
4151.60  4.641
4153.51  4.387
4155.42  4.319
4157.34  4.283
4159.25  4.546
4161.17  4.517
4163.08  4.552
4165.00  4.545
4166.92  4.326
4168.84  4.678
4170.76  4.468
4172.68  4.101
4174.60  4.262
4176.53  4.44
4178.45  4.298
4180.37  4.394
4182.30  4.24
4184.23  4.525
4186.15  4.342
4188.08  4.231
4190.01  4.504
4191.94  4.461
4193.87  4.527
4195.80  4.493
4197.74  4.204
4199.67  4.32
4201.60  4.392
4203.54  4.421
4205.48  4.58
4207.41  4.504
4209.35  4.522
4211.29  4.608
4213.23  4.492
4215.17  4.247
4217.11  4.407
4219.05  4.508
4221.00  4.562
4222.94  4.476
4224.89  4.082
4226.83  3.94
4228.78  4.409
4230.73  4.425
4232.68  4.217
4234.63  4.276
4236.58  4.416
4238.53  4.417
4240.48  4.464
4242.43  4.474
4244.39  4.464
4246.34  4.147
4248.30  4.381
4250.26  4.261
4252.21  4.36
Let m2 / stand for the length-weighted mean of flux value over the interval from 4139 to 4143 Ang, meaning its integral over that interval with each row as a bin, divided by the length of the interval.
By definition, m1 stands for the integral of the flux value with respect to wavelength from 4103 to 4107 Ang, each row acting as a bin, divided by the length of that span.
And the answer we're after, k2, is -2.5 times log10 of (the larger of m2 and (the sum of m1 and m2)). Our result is -2.21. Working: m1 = 3.1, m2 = 4.5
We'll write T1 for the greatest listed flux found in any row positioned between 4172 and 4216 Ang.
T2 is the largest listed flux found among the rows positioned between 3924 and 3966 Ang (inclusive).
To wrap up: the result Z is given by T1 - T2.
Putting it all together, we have 0.18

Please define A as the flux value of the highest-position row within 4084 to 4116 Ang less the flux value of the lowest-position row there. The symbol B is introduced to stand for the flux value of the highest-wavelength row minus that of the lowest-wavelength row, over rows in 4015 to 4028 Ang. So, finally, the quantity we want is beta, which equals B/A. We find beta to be -0.7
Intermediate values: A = 0.10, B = -0.1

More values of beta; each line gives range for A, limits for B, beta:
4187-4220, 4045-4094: -0.9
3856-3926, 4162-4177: -0.3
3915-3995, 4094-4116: 1.9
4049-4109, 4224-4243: -0.4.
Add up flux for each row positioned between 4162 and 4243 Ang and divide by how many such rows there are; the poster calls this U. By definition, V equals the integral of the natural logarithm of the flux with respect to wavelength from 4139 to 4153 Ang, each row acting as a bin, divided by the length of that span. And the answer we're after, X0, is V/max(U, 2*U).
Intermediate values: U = 4.40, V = 1.50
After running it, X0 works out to 0.170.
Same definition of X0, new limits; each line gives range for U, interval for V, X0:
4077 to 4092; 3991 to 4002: 0.177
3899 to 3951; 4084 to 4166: 0.182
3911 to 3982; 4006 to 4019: 0.211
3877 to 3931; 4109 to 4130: 0.191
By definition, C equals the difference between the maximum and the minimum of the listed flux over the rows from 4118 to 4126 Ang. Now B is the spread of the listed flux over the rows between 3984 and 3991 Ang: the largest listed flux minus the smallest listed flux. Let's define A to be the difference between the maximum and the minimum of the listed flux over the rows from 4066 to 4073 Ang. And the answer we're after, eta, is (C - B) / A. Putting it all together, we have 0.4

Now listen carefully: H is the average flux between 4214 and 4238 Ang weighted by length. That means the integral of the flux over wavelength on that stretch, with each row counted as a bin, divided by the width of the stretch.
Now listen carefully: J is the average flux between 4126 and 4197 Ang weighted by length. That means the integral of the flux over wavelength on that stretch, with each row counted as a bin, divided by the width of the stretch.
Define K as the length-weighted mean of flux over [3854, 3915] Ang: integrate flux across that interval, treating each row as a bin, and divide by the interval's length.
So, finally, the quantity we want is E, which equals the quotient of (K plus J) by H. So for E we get 1.91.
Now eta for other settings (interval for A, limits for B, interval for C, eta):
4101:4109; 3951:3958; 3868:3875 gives 0.0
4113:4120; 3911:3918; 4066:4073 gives -1.3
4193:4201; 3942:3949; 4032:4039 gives 0.3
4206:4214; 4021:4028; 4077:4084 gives 1.5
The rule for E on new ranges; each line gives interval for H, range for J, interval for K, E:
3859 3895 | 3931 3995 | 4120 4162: 2.16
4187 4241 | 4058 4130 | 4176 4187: 1.91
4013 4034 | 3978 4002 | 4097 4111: 1.63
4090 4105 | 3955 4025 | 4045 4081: 2.60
